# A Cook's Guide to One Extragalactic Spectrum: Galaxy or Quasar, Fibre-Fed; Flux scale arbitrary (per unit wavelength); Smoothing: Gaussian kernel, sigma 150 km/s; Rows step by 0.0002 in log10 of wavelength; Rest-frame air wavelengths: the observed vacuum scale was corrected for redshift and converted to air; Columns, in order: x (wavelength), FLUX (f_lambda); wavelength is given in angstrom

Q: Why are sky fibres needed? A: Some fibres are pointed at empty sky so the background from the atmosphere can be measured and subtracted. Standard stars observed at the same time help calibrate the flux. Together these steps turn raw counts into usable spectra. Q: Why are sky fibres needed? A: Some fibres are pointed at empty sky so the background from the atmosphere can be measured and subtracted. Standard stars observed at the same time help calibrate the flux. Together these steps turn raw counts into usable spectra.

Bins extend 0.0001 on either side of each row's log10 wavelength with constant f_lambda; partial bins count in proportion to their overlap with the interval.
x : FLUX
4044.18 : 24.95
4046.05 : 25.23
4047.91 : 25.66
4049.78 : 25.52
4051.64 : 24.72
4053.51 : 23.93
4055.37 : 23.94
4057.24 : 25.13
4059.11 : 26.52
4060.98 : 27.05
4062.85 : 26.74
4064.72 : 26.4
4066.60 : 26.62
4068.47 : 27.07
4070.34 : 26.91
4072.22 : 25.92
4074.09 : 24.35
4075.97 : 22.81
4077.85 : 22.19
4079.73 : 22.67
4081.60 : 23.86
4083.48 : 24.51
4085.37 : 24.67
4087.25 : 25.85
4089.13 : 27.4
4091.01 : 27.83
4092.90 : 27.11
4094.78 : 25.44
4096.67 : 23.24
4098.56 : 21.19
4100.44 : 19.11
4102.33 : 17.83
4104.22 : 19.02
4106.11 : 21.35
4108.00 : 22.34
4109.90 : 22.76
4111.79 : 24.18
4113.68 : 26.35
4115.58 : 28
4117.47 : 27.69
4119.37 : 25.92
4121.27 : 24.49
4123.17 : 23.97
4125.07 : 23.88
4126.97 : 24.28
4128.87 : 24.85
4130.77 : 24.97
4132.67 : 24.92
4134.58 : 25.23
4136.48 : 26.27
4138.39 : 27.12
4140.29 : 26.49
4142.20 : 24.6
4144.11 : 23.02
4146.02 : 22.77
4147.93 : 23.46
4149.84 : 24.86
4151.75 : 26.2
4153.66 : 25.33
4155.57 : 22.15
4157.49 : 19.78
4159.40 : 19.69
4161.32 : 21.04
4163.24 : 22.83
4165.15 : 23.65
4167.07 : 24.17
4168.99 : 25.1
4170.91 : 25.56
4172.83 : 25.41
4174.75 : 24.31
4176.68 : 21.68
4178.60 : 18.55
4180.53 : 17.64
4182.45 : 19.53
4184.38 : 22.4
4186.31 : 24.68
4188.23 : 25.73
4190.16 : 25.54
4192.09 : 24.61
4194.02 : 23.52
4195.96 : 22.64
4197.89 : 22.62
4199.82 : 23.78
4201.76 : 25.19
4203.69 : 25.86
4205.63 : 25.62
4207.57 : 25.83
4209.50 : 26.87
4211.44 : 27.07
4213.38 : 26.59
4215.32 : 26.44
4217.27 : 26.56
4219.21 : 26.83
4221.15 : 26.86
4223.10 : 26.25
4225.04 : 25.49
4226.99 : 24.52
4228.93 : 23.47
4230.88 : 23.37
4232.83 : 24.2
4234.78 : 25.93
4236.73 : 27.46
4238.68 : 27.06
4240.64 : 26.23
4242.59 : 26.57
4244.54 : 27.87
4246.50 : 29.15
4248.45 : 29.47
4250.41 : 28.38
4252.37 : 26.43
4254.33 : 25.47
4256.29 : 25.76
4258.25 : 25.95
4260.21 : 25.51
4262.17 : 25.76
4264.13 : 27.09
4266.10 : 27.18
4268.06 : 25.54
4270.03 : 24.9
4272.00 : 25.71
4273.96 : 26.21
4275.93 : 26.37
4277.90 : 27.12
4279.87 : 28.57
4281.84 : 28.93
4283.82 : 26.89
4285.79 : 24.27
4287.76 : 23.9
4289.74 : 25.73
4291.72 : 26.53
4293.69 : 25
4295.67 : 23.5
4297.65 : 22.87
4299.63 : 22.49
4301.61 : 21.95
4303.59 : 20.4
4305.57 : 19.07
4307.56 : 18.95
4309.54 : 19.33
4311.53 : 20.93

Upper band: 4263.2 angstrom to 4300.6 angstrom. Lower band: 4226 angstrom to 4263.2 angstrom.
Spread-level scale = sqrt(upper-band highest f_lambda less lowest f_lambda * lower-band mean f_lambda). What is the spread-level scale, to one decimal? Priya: 13.0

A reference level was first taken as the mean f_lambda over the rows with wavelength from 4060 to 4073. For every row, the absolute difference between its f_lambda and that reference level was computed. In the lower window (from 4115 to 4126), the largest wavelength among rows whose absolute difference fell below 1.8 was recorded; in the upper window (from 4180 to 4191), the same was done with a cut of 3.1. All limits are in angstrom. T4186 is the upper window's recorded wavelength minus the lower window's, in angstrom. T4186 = 70.8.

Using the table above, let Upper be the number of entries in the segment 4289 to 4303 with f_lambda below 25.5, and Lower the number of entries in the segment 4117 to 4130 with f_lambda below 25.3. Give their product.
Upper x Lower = 25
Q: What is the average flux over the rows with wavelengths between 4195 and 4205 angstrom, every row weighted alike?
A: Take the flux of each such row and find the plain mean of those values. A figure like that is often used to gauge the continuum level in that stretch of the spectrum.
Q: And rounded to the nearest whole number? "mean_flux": 24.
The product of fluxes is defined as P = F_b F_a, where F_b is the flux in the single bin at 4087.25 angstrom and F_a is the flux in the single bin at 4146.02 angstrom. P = 589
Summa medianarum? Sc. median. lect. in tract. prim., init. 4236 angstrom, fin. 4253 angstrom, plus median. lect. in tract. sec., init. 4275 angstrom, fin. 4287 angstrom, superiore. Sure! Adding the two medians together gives 54.5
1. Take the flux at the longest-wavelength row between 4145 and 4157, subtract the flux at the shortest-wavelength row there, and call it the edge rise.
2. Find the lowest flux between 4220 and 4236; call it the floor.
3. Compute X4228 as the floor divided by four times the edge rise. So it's -9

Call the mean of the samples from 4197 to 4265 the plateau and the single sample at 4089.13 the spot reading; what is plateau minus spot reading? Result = -1.3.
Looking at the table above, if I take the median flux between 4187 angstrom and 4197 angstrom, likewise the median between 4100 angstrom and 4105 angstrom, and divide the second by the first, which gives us 0.77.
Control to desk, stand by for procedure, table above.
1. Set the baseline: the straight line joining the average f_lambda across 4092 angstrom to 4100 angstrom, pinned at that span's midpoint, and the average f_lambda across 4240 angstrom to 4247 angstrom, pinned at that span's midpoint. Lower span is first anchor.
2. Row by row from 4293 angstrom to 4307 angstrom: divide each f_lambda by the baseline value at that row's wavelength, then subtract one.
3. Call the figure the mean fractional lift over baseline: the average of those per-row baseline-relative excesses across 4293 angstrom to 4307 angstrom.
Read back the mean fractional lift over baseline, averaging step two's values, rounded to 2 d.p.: -0.23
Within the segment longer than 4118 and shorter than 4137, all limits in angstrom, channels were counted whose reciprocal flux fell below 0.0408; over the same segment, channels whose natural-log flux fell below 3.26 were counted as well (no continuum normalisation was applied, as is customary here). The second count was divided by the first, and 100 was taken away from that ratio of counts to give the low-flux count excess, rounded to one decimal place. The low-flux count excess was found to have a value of -98.5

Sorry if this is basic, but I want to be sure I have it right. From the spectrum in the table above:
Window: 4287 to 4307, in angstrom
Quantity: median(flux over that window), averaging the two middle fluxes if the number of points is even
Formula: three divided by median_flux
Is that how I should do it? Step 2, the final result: 0.129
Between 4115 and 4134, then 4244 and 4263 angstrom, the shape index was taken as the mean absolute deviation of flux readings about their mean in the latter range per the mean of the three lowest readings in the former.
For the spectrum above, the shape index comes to 0.058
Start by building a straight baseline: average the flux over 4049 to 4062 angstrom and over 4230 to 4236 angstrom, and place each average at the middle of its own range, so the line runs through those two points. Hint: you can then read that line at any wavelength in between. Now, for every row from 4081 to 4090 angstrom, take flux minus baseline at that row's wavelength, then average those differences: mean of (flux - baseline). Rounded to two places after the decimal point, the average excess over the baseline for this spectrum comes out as 0.13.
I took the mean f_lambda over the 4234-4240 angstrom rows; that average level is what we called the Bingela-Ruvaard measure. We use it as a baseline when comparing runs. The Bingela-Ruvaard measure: 26.8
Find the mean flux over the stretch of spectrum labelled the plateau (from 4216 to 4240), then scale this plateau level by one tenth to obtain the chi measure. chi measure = 2.57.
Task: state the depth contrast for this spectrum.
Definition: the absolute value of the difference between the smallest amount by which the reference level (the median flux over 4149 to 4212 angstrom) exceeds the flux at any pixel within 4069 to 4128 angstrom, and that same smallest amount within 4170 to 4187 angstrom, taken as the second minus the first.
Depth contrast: 2.4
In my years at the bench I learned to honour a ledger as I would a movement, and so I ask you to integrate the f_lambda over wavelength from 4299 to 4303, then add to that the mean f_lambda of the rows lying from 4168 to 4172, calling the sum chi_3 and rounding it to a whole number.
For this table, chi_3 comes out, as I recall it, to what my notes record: 113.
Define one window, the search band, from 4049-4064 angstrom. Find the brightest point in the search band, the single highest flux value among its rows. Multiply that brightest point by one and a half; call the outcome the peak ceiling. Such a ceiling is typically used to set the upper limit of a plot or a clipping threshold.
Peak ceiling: 40.6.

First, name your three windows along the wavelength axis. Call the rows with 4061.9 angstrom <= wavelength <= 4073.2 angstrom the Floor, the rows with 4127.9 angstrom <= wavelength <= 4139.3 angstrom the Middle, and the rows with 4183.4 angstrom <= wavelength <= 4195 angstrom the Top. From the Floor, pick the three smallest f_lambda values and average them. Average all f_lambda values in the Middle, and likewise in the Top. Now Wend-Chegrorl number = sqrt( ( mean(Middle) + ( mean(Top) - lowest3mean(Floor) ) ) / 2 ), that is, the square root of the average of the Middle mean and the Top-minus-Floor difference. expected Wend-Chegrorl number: 3.44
